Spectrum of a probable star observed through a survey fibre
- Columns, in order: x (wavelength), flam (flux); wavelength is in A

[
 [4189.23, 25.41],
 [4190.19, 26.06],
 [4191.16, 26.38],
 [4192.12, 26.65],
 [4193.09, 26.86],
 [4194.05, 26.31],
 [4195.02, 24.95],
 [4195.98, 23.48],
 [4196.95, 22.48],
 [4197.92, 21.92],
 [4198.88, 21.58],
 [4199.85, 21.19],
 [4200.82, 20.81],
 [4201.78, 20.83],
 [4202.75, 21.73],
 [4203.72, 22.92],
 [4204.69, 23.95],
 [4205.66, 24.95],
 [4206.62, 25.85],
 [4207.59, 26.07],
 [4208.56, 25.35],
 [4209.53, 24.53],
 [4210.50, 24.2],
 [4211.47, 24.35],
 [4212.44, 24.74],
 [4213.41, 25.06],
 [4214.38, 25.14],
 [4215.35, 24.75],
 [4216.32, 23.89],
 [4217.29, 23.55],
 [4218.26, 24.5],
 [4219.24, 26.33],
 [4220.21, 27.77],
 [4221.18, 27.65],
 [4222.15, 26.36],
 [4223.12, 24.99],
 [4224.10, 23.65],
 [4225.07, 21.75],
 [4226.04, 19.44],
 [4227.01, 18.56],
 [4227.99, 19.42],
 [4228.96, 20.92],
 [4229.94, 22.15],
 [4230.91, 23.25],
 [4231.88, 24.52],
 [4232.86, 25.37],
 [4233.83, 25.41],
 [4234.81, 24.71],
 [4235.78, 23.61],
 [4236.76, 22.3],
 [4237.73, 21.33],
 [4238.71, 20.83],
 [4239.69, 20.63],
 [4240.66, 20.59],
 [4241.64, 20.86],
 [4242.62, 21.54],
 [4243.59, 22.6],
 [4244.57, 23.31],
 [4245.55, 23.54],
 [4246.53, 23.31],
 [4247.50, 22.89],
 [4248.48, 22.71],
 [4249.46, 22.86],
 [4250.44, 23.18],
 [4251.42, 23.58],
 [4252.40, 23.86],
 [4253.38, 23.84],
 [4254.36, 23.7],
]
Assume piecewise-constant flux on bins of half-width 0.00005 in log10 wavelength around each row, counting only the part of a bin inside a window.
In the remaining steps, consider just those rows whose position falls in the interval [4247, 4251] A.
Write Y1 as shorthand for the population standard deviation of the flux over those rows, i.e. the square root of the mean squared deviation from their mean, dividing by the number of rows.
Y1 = 0.2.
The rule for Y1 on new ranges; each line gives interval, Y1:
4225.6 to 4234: 2.5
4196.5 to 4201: 0.6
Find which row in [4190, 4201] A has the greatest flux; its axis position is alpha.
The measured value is 4193.09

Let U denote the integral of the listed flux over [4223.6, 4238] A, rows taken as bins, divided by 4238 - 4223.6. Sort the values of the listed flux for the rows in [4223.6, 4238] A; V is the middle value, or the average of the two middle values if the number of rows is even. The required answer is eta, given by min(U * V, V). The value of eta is 22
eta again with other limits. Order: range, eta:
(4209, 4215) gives 25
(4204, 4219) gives 25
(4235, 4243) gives 21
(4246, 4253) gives 23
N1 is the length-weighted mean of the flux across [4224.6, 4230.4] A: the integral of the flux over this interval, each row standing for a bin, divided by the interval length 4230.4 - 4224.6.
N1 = 20.4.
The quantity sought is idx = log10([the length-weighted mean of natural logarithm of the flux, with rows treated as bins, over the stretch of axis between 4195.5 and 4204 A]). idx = 0.4891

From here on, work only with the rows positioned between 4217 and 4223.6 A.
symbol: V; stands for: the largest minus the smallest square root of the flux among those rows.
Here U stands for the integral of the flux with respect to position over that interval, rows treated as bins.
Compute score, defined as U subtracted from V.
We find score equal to -171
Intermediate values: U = 171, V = 0.42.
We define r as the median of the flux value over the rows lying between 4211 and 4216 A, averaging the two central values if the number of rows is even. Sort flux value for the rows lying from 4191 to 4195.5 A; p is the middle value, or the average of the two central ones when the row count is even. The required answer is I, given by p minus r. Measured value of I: 1.6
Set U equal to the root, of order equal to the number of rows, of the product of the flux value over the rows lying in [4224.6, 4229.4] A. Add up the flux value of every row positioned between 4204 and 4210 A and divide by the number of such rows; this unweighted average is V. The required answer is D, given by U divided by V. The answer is 0.80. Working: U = 20.0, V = 25.1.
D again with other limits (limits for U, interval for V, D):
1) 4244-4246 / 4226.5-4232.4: 1.09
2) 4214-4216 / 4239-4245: 1.16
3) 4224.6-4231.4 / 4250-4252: 0.89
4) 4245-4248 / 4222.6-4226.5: 1.04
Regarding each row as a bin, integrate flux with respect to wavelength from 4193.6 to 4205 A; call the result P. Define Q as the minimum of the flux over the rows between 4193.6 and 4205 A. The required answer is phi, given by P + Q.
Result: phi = 279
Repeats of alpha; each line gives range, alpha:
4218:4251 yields 4220.21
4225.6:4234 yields 4233.83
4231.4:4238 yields 4233.83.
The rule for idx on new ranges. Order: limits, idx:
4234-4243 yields 0.4891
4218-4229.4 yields 0.4975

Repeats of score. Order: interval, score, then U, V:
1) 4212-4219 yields -172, 172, 0.16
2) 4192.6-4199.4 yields -162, 163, 0.54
